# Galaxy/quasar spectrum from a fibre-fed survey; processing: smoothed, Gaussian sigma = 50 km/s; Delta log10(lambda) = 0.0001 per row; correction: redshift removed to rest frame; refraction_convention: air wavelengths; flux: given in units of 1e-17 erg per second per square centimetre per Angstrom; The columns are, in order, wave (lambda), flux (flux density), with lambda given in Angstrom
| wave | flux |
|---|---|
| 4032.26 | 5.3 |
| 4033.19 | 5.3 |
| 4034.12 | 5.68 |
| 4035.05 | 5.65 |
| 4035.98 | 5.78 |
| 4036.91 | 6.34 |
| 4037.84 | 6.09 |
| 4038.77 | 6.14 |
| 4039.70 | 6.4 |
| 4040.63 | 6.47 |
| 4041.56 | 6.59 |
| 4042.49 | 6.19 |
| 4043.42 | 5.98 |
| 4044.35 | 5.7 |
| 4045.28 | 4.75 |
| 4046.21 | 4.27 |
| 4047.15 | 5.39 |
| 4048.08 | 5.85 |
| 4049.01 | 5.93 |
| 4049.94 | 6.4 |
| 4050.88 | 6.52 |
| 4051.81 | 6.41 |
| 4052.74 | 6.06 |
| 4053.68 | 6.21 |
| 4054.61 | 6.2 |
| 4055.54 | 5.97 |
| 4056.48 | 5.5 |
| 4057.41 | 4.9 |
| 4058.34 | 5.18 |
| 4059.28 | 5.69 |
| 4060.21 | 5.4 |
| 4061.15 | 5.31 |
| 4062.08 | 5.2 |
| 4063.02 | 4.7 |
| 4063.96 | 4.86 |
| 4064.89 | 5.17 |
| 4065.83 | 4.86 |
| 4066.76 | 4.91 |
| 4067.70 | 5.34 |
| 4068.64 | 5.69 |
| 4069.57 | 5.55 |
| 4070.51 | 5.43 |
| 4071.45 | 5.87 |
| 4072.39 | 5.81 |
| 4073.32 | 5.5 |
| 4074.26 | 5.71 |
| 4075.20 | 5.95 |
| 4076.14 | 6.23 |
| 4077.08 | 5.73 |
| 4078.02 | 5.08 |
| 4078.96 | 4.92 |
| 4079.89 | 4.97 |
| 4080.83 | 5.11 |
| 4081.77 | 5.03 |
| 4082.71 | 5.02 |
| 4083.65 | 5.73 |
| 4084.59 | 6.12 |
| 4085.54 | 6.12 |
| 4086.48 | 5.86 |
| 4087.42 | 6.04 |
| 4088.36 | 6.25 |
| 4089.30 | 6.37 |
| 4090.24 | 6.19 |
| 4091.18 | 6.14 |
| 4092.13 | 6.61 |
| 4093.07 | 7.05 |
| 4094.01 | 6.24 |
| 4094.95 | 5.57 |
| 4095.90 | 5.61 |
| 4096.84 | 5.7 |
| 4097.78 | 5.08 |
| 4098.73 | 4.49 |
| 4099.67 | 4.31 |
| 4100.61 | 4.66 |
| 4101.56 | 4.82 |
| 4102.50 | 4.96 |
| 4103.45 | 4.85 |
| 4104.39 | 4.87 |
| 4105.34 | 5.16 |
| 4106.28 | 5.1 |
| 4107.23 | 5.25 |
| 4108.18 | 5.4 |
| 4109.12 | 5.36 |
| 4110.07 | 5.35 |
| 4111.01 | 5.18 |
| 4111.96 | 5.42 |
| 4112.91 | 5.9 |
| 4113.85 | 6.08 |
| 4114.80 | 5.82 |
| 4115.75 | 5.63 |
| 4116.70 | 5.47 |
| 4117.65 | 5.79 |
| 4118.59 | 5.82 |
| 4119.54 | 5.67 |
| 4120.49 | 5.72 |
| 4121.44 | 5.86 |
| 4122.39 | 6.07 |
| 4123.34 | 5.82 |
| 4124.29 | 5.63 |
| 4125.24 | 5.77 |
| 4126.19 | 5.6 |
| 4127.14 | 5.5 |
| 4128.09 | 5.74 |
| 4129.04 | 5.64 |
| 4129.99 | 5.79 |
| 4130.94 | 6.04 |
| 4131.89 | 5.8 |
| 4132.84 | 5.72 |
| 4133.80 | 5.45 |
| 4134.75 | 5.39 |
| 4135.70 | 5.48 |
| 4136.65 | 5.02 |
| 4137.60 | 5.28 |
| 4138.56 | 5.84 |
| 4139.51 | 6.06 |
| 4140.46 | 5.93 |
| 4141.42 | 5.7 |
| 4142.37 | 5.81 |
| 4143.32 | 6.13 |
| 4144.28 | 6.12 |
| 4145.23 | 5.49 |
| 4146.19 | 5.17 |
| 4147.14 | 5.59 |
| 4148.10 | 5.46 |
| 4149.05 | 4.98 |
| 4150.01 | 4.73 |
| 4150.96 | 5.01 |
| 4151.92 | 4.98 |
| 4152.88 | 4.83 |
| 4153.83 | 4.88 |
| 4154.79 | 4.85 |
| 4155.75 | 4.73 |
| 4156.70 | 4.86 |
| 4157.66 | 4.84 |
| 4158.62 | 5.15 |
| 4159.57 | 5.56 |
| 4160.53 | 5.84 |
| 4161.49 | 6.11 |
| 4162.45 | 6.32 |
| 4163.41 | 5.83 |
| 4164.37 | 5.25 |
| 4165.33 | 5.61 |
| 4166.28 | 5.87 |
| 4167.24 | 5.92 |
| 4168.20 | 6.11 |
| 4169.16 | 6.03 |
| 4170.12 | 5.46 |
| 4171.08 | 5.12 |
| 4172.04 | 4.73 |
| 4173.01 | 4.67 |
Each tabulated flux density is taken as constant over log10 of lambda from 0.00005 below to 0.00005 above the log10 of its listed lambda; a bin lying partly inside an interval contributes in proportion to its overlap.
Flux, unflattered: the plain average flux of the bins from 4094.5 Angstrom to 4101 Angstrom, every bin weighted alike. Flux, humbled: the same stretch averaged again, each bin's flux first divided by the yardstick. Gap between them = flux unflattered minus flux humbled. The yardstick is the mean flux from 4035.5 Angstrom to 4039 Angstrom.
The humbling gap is 4.2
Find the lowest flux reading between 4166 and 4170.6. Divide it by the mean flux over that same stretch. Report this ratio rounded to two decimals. 0.93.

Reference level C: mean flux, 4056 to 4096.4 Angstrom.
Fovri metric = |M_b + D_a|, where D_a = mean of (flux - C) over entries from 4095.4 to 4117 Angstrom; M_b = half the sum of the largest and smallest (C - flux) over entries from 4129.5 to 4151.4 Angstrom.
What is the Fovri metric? 0.19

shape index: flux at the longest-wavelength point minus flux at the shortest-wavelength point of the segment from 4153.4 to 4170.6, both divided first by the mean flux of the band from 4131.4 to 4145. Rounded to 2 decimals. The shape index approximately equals 0.10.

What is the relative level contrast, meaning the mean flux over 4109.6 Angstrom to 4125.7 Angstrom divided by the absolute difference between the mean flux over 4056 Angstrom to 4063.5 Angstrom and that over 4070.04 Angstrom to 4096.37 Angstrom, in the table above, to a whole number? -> 10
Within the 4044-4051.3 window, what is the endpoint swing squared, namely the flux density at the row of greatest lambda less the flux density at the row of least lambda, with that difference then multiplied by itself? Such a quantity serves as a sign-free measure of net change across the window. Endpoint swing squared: 0.7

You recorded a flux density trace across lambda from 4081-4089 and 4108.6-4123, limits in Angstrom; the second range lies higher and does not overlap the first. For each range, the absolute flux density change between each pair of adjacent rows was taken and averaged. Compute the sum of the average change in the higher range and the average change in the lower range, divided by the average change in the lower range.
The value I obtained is 1.74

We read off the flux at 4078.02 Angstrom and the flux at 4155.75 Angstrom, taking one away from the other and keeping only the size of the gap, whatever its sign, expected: 0.35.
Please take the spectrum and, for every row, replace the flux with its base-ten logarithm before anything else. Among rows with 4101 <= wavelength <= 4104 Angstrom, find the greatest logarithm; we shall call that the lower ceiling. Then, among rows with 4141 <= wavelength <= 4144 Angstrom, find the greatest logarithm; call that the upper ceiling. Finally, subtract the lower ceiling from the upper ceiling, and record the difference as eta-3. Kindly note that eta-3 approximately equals 0.092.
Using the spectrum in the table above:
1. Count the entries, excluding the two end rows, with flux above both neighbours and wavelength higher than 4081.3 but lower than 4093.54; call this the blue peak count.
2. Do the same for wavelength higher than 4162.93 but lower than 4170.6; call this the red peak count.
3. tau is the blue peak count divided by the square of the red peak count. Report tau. 1.00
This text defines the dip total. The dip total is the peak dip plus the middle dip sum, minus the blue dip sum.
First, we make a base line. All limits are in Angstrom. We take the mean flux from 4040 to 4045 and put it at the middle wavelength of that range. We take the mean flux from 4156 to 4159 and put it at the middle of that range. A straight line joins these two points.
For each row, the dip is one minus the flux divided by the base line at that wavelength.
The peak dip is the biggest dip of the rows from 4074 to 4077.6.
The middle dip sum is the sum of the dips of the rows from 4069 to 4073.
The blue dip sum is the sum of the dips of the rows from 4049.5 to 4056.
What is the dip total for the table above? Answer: 0.4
